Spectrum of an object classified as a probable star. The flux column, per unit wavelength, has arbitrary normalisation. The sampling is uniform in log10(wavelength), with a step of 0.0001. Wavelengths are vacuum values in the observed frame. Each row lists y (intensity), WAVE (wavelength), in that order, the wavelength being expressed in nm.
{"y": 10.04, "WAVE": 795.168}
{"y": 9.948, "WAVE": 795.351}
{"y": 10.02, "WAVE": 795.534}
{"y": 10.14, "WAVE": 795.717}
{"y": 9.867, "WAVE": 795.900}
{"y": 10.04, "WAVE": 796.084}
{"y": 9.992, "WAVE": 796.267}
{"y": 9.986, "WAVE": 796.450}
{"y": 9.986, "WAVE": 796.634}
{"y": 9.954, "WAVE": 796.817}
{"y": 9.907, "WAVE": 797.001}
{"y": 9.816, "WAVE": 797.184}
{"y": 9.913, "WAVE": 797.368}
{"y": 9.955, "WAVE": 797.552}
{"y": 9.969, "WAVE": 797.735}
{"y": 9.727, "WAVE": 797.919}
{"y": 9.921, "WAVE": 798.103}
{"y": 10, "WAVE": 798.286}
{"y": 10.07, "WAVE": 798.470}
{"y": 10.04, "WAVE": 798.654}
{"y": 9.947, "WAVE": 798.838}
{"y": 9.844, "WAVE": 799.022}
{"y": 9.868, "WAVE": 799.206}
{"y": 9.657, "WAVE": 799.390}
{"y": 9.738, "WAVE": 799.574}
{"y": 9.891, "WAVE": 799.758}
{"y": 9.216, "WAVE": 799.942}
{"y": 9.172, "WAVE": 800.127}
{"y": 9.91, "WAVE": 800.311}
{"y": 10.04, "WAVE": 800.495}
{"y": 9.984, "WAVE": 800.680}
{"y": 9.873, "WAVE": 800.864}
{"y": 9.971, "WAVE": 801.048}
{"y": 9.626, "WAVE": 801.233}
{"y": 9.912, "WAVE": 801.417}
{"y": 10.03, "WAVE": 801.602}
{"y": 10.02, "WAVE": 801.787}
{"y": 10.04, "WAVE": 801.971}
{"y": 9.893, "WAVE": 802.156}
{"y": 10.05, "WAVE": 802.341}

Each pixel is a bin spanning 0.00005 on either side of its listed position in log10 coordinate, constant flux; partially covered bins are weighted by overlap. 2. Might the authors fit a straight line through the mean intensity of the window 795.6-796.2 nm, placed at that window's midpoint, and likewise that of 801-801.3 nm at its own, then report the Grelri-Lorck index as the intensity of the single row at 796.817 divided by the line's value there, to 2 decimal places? 1.00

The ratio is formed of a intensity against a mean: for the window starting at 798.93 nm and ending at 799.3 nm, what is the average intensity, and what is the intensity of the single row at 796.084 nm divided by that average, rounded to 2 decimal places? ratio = 1.02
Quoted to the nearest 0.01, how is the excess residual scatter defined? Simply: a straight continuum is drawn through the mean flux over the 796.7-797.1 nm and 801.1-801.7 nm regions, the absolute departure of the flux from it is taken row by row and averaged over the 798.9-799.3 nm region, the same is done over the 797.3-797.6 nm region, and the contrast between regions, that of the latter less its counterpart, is -0.02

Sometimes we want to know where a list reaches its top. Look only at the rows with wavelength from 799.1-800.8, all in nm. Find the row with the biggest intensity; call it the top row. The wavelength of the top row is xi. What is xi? 800.495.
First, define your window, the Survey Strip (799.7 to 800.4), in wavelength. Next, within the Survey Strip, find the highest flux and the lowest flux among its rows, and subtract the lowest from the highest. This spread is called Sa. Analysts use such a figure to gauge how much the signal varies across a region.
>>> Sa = 0.74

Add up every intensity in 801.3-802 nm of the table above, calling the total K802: 40.0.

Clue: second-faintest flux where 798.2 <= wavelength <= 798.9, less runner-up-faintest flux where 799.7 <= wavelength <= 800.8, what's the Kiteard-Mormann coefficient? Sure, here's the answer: 0.8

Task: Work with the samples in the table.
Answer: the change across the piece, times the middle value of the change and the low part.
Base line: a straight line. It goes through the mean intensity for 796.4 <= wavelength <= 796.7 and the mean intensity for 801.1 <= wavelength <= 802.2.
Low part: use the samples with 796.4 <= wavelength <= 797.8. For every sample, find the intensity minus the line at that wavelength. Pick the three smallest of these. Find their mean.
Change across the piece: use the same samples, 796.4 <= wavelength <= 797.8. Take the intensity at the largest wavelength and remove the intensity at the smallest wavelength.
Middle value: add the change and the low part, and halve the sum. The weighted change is 0.001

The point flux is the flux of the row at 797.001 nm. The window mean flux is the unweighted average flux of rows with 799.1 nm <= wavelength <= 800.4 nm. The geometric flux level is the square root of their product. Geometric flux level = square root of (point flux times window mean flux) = 9.771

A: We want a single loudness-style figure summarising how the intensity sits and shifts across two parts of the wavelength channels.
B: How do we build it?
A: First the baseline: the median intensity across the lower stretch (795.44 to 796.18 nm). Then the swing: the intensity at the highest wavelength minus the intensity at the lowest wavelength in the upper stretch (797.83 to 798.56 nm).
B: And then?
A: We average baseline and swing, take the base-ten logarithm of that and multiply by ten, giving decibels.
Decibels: 7.15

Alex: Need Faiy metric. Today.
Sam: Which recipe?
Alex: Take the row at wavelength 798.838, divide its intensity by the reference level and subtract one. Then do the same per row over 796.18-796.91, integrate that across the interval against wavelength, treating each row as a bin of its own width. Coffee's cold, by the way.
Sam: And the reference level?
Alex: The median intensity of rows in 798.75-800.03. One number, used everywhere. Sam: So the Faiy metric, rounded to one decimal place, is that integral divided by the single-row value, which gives 1.0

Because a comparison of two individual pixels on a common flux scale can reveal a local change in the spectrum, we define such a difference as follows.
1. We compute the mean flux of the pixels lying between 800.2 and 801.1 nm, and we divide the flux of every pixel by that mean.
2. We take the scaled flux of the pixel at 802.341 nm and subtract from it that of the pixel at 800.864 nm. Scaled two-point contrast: 0.018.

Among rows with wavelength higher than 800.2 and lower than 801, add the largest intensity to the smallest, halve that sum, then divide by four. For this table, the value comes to 2.49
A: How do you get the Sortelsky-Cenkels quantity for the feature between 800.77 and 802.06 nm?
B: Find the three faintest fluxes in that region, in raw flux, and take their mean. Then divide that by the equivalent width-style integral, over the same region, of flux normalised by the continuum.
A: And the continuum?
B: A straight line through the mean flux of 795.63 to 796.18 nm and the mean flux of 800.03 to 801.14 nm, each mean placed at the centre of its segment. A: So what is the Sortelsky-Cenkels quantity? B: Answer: 7.49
